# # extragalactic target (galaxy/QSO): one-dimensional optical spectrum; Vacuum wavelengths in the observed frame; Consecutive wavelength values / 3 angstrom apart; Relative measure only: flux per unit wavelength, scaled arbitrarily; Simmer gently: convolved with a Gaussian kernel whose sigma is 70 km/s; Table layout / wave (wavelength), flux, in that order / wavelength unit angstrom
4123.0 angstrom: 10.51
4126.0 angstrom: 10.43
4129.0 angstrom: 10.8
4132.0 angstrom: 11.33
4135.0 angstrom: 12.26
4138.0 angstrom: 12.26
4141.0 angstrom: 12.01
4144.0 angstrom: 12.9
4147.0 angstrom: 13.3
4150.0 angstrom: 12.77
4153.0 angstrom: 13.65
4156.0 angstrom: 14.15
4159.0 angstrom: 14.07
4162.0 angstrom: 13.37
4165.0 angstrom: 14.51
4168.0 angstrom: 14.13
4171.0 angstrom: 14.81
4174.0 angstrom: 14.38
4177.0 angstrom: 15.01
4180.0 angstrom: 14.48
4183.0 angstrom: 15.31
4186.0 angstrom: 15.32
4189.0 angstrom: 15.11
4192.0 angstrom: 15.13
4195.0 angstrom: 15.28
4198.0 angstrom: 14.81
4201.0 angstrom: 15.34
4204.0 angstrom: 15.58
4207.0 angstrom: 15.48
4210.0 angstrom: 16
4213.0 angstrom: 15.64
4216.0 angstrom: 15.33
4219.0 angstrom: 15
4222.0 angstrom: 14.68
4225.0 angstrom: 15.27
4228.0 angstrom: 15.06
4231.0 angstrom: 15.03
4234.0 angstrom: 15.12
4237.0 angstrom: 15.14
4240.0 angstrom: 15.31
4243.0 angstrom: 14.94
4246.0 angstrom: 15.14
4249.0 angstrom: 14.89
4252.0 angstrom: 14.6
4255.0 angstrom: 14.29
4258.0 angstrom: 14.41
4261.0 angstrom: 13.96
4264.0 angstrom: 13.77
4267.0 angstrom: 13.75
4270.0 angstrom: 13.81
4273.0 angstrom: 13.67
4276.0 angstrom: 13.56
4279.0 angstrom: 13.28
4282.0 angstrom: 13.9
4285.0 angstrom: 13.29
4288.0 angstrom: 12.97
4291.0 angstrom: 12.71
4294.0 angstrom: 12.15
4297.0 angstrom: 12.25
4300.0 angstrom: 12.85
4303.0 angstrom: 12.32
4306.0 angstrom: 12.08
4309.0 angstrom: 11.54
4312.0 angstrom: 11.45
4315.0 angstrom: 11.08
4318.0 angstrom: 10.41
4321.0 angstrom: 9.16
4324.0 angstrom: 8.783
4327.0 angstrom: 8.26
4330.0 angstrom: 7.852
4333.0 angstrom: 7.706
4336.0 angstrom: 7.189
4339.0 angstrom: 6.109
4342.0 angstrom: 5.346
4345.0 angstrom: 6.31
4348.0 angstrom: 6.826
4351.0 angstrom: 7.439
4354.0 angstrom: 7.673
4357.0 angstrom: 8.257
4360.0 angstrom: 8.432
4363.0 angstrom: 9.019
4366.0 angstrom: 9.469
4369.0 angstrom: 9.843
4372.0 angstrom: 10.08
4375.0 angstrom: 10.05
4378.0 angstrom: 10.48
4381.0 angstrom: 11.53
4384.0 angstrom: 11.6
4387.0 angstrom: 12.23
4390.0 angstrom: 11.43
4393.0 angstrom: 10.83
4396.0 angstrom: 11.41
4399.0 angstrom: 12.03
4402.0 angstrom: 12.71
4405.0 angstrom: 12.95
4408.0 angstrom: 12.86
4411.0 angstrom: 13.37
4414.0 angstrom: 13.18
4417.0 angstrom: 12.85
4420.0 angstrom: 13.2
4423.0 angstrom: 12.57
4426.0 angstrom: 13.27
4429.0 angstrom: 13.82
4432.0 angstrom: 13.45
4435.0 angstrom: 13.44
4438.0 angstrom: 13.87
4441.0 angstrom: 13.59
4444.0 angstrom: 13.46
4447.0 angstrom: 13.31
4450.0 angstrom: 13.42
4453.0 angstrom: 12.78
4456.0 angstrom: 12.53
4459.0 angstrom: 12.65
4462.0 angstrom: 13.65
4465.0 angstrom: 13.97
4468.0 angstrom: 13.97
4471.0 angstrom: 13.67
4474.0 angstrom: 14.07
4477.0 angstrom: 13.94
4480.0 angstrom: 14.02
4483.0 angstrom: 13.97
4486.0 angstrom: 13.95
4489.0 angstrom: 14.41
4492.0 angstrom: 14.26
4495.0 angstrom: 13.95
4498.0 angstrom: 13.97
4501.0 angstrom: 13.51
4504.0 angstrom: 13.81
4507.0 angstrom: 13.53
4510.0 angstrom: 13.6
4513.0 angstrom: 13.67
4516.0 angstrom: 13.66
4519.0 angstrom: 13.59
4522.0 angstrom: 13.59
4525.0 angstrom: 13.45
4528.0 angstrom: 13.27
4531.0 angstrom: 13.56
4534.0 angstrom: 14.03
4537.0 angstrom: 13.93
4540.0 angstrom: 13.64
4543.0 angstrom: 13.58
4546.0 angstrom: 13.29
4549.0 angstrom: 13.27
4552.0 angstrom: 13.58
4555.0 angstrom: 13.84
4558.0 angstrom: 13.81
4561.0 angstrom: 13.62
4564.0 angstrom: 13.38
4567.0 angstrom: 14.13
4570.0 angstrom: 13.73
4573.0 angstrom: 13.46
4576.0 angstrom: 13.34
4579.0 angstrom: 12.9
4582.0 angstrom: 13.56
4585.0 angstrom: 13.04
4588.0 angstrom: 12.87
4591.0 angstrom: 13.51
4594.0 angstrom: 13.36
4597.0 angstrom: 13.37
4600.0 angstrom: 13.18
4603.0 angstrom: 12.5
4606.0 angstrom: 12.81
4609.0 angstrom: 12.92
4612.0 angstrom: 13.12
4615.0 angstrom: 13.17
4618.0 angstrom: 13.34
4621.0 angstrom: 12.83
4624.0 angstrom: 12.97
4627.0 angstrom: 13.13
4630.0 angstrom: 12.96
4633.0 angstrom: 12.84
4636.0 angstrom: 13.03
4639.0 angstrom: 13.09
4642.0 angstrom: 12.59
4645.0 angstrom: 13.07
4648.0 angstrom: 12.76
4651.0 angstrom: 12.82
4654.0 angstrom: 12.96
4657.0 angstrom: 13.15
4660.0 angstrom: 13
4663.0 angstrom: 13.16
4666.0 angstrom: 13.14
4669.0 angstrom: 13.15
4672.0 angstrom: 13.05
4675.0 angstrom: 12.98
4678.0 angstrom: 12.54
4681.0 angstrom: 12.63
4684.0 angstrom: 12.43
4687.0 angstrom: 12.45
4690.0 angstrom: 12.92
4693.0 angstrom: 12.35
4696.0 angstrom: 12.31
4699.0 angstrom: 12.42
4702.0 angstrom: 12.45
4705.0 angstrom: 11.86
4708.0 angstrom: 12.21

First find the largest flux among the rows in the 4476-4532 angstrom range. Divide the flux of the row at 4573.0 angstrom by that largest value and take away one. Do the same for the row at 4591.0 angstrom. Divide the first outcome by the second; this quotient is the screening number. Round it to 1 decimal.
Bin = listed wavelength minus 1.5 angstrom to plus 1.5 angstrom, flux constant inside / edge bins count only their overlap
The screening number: 1.1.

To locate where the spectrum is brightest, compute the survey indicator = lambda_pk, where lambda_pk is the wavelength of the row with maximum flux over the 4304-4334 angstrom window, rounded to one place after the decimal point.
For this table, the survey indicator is 4306.0 angstrom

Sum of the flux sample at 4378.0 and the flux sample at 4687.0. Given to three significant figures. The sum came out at 22.9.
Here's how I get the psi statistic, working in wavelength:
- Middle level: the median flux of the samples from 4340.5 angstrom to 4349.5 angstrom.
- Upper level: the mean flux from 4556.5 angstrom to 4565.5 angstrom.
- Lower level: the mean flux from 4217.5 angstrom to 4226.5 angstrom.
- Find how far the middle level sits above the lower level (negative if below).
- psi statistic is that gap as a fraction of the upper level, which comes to -0.64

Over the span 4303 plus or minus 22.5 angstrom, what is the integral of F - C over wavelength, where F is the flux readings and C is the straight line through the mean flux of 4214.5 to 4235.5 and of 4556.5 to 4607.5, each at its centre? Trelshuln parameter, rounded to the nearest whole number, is -130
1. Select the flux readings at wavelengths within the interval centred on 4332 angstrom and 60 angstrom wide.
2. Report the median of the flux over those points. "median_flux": 8.3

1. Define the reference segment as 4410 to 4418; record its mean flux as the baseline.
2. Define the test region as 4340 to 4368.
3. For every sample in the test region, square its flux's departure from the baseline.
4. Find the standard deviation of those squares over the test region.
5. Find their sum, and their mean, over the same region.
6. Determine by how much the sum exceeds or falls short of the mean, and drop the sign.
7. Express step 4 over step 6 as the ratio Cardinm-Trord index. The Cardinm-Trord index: 0.06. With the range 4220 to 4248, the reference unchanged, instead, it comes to 0.02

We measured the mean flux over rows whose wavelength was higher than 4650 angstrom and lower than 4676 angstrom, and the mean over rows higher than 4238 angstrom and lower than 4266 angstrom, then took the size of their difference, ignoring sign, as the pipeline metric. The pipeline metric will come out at 1.5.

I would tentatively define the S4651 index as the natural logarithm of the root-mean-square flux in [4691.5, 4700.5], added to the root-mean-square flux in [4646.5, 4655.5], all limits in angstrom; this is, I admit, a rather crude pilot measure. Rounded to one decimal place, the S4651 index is 15.4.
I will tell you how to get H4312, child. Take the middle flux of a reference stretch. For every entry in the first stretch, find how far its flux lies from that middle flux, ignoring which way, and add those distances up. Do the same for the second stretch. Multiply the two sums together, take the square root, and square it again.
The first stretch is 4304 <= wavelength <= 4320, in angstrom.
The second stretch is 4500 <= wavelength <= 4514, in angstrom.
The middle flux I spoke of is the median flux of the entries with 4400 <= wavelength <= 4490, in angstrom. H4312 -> 10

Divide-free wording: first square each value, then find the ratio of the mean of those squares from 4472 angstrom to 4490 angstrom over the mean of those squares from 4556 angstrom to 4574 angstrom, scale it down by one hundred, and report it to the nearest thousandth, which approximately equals 0.011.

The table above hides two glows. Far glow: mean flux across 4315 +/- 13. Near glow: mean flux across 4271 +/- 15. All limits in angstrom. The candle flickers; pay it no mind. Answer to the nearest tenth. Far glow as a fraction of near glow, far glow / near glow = 0.8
